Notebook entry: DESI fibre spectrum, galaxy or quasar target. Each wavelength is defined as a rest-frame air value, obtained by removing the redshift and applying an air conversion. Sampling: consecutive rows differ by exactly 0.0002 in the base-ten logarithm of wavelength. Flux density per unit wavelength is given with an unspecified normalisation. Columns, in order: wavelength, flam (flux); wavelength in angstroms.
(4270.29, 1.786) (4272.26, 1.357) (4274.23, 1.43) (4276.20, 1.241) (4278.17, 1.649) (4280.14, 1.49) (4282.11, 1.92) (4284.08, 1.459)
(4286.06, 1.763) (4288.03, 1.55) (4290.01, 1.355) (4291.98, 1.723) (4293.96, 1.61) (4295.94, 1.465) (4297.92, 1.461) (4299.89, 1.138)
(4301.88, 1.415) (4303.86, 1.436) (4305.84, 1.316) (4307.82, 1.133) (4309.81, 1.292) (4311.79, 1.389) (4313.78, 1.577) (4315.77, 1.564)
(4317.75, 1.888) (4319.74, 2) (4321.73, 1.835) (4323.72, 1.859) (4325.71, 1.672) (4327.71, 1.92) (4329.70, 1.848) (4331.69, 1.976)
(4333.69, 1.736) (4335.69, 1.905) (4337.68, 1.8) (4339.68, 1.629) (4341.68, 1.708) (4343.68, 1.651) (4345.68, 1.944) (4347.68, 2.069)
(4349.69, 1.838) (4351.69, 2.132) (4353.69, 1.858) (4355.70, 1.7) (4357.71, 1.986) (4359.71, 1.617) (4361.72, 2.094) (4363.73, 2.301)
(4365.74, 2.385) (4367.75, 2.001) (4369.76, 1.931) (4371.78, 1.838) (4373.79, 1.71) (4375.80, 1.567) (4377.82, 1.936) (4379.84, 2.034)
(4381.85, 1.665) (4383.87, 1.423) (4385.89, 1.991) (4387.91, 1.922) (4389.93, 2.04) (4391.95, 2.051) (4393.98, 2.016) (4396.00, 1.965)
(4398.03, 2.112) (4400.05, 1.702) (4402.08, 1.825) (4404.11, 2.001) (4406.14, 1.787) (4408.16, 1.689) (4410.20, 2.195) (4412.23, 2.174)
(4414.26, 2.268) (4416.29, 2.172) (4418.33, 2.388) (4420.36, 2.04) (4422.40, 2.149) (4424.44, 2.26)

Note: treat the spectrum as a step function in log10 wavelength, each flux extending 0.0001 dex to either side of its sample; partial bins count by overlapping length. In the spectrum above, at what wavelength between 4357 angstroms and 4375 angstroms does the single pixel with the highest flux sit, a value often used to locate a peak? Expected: 4365.74 angstroms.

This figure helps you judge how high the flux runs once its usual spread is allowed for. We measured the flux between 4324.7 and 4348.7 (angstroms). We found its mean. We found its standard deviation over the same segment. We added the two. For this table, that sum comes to 1.96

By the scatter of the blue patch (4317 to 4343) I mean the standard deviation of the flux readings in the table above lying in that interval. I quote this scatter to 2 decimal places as 0.11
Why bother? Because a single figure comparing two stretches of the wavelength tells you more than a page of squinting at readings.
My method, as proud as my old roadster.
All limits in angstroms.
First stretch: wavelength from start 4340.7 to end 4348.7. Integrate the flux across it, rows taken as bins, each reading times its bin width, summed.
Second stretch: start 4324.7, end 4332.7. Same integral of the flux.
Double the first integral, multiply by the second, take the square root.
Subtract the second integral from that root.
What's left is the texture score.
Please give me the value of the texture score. 6.1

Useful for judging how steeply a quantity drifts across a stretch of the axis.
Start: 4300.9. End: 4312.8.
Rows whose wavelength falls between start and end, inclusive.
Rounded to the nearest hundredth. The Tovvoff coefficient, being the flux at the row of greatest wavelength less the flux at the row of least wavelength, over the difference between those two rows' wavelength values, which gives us 0.00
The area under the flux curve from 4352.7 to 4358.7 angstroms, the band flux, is 11.1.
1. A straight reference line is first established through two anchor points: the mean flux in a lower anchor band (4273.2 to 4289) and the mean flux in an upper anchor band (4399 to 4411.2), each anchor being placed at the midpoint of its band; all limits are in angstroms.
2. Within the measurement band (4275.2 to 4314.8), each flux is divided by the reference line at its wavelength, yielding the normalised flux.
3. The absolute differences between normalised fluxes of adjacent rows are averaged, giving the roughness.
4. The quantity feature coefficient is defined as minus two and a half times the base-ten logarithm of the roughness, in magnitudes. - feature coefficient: 2.1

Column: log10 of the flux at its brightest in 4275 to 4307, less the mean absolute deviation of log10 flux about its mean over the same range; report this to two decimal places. 0.24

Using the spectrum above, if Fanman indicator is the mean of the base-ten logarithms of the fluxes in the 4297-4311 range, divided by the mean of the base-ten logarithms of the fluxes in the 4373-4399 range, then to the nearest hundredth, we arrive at 0.43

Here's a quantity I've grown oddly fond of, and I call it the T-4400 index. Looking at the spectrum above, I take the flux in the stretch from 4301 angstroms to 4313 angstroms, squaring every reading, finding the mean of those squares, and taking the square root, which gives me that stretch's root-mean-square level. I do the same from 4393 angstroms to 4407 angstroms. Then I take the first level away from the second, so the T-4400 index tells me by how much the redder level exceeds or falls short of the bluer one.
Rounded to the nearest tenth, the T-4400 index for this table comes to 0.6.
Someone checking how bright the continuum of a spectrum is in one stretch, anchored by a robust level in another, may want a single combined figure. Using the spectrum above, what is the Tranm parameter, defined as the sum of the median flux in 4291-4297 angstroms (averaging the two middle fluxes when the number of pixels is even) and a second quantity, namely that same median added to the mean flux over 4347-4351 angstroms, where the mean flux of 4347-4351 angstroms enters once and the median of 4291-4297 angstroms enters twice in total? 5.2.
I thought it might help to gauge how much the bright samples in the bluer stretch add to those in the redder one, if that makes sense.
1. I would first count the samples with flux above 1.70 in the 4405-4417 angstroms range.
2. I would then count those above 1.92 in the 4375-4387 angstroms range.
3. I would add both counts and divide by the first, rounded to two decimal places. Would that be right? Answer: 1.60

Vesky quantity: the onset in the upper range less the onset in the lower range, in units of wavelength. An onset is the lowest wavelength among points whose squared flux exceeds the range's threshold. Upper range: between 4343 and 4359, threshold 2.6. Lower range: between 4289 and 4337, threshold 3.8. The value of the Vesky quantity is 23.9 angstroms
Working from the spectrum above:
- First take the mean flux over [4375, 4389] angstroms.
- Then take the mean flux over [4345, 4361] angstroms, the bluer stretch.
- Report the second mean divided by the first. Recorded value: 1.06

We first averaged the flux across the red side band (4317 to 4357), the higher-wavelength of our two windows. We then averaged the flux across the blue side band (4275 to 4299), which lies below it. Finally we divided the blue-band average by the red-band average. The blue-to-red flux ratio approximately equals 0.84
